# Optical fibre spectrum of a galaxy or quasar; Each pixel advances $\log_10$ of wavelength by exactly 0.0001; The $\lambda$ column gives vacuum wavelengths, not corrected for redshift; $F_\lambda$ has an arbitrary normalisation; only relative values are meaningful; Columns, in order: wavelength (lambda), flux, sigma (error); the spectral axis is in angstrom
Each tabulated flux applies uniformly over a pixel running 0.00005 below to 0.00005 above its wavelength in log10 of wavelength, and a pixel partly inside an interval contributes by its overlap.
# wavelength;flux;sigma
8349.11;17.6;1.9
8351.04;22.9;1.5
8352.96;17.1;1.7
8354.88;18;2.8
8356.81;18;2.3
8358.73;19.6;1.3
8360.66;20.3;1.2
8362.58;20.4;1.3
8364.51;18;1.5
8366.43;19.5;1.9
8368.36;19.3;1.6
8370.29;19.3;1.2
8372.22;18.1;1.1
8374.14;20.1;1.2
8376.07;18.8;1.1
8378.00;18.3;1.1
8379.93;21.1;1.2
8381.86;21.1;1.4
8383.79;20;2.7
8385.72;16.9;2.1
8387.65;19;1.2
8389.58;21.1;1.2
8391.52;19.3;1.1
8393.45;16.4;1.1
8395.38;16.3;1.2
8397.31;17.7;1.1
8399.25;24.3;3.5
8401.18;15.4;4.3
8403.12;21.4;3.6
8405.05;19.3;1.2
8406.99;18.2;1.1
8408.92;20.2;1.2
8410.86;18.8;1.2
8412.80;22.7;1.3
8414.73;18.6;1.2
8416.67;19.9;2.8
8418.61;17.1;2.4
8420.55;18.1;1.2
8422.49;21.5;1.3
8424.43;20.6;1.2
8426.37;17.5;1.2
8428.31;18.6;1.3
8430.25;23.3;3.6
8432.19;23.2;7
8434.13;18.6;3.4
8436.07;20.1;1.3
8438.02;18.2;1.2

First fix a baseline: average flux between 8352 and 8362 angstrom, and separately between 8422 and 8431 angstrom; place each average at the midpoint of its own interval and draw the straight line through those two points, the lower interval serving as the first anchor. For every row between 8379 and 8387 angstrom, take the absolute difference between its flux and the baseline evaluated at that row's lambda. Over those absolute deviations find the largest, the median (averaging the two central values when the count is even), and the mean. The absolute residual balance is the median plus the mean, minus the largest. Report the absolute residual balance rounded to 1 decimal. 1.2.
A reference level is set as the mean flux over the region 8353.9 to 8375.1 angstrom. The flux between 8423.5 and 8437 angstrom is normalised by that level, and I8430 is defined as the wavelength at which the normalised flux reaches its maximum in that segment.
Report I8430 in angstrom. 8430.25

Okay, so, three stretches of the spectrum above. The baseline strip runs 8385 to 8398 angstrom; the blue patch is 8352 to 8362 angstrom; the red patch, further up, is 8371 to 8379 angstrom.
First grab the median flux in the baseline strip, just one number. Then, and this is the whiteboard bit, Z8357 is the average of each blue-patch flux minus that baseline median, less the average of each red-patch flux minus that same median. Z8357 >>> -0.2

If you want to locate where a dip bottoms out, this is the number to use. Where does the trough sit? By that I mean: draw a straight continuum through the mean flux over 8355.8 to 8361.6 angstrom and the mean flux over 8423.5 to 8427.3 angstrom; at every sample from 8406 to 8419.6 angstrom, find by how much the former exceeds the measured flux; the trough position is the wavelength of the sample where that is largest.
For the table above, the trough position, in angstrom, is 8418.61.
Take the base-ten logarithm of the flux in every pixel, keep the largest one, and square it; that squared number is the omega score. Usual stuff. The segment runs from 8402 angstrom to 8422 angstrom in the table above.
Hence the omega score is 1.84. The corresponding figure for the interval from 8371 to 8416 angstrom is 1.92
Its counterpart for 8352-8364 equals 1.72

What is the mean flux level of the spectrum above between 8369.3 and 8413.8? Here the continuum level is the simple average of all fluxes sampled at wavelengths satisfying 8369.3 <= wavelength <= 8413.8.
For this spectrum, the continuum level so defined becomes 19.3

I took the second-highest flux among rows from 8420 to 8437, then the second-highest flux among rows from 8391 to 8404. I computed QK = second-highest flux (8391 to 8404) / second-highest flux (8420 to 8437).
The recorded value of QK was 0.92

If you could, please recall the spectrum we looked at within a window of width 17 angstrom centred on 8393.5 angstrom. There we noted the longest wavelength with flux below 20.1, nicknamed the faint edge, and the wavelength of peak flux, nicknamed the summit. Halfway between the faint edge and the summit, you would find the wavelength 8400.2 angstrom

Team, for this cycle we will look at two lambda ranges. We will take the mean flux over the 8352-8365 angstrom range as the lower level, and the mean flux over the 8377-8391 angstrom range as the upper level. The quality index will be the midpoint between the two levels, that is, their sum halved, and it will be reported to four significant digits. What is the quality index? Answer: 19.21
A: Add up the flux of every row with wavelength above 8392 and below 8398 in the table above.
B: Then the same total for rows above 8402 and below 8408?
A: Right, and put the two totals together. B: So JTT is 109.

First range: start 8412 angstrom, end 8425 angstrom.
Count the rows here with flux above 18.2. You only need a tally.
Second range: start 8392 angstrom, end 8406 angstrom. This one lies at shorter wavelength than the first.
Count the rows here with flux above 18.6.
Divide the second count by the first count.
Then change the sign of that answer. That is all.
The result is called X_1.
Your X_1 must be -0.60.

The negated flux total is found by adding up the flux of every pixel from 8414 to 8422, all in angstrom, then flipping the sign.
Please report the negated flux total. -74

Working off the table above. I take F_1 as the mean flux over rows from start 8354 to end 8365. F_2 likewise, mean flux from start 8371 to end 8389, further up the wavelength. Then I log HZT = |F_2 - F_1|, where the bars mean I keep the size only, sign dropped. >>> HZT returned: 0.22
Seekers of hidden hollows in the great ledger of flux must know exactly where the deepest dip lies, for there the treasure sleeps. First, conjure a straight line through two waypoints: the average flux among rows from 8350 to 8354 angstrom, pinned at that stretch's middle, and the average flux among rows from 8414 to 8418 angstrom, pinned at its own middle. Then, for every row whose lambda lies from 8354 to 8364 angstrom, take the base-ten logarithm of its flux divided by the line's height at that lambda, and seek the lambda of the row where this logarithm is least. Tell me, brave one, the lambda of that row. 8354.88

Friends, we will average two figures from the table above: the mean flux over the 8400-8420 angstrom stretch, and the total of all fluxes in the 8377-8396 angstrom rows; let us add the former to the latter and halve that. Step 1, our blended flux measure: 104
